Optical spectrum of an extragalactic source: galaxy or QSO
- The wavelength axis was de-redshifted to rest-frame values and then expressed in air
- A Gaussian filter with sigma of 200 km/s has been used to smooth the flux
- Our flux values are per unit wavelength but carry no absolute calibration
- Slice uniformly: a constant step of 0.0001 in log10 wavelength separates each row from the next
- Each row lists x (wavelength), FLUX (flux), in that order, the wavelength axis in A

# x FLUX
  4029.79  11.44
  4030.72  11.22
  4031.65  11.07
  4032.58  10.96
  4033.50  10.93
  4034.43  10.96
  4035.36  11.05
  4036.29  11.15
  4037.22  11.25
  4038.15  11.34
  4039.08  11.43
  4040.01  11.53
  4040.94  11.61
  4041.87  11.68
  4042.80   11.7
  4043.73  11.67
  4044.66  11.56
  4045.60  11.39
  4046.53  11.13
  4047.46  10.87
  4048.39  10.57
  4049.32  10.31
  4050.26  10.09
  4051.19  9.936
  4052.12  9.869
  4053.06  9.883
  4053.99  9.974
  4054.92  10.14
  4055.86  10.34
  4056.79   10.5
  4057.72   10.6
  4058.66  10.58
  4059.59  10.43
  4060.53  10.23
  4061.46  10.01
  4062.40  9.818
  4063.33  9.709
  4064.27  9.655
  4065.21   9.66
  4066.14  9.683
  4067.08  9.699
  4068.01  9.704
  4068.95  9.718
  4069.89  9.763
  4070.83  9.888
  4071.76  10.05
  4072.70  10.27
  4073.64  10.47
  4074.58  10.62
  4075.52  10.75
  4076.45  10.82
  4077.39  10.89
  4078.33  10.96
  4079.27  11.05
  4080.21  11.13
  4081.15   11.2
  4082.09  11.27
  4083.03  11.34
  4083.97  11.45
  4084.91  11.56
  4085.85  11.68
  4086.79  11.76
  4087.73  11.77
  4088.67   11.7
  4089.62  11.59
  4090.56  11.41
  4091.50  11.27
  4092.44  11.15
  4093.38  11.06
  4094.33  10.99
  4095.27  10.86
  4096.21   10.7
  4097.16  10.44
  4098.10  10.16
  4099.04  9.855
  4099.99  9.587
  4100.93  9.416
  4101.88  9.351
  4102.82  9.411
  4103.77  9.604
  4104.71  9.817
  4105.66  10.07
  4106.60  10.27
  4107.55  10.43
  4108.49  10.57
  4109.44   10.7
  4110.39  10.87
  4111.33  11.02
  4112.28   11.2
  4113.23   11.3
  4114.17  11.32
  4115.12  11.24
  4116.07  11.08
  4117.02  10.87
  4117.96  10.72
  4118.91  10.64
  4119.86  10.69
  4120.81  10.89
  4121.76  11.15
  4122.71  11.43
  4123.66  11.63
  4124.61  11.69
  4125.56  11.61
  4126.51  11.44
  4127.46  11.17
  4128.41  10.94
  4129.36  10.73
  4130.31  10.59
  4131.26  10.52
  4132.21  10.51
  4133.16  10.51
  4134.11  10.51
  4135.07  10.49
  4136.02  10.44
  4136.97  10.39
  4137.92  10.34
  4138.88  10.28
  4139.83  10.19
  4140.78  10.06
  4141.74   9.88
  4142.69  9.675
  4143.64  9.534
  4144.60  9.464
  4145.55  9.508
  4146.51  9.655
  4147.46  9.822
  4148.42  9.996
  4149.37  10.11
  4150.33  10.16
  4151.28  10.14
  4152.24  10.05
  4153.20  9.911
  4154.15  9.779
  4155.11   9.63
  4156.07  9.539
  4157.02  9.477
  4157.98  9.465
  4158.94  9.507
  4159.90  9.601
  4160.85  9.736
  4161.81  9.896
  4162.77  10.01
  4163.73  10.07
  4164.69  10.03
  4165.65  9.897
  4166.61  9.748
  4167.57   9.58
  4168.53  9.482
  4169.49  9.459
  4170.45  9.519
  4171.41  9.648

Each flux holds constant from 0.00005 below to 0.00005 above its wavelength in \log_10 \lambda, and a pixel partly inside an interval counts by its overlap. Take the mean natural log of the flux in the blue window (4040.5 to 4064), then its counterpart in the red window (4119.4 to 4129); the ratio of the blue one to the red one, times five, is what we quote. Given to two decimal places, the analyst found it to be 4.87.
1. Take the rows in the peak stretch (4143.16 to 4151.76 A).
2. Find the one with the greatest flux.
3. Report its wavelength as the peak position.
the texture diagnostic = 4150.33 A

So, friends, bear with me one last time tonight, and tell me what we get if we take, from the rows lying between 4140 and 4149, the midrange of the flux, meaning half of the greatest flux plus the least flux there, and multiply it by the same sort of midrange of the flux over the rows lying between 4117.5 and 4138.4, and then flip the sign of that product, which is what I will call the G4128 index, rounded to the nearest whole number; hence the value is -108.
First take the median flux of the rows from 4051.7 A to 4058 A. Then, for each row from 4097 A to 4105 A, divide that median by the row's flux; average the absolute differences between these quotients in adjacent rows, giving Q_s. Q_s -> 0.021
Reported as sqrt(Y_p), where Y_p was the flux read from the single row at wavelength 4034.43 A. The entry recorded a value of 3.31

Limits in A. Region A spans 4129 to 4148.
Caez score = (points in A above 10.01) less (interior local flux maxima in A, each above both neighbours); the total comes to 13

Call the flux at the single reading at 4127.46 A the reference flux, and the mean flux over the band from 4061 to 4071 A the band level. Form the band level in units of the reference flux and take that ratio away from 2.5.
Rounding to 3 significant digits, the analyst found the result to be 1.63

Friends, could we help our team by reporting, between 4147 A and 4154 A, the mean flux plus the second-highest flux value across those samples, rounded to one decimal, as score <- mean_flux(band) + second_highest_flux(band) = 20.2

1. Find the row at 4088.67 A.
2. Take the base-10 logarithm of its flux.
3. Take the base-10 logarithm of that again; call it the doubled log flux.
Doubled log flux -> 0.029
